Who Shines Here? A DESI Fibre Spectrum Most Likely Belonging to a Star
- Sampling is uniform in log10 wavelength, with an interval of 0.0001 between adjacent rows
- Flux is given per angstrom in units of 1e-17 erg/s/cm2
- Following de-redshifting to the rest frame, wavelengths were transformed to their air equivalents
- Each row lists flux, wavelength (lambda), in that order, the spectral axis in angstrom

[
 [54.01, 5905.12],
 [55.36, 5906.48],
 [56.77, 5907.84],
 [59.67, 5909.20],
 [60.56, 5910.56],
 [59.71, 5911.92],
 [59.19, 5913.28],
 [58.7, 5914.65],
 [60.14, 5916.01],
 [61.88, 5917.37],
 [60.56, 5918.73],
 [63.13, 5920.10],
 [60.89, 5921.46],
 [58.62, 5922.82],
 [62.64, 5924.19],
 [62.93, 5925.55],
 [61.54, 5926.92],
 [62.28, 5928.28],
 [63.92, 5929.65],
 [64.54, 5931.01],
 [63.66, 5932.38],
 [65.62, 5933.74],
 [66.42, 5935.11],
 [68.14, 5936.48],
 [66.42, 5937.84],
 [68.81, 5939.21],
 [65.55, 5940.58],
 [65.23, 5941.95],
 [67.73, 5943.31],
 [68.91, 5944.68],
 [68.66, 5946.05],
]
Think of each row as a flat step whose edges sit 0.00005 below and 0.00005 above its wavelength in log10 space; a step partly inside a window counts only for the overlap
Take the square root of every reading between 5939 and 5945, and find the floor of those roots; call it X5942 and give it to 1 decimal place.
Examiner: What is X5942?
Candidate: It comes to 8.1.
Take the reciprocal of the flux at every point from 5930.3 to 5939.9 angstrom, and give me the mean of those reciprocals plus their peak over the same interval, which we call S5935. 0.0308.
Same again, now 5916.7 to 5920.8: 0.0327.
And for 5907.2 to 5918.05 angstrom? 0.0344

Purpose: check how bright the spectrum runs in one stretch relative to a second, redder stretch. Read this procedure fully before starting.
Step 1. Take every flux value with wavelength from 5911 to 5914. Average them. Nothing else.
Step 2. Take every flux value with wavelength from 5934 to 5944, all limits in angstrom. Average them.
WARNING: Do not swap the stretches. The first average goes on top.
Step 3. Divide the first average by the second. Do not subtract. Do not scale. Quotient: 0.889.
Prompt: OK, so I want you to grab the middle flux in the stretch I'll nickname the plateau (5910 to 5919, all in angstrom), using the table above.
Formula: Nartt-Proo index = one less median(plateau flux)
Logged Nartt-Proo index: -59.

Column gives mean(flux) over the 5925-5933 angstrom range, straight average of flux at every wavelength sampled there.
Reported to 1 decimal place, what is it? 63.1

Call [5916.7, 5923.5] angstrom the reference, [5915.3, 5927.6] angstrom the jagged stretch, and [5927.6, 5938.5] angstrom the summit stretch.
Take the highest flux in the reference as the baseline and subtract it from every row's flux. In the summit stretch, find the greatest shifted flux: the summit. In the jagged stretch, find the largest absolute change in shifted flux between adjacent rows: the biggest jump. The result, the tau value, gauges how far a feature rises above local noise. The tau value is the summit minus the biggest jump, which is 1.0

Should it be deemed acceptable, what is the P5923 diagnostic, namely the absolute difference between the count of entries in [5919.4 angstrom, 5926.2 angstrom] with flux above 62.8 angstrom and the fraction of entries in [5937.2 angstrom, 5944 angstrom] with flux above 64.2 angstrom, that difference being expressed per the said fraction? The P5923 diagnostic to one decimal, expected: 1.0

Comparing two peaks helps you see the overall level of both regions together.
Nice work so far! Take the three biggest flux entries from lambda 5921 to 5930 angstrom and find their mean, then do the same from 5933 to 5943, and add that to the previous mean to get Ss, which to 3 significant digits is 131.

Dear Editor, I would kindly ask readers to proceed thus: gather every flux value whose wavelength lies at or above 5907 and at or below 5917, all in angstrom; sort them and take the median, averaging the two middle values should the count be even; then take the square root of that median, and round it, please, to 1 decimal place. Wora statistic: 7.7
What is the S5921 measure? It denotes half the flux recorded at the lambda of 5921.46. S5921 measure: 30.4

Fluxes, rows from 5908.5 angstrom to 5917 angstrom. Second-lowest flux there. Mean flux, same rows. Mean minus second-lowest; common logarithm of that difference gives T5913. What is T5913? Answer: -0.3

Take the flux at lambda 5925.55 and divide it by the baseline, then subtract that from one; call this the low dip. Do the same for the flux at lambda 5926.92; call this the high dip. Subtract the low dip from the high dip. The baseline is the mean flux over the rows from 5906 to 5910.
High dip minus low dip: 0.024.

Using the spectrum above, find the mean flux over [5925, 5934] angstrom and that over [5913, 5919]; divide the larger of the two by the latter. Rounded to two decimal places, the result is 1.06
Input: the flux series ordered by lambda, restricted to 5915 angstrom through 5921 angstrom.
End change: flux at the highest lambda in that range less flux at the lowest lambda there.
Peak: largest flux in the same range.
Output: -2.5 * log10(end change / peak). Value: 3.31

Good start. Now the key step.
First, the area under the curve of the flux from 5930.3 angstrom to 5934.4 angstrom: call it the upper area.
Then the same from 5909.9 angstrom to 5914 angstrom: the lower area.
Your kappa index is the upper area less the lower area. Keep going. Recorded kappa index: 20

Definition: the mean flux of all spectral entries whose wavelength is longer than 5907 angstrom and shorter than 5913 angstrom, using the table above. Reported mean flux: 59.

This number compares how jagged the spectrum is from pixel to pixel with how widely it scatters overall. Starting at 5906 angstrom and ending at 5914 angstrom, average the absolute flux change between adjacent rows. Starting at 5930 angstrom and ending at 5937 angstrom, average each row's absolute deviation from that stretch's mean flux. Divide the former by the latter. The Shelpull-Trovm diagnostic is 1.0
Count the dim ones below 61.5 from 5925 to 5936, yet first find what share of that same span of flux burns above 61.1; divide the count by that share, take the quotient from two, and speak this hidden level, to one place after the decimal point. 2.0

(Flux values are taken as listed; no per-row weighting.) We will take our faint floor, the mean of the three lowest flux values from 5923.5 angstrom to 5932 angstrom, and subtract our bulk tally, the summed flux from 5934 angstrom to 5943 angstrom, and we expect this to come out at -338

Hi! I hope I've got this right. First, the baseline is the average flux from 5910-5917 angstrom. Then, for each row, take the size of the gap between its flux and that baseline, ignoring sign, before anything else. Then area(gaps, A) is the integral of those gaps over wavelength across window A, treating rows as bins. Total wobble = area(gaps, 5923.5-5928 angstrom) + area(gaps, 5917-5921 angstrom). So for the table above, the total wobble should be 20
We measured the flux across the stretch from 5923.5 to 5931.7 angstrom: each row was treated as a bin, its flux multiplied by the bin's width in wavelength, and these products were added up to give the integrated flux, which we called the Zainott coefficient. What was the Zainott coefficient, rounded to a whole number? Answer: 516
